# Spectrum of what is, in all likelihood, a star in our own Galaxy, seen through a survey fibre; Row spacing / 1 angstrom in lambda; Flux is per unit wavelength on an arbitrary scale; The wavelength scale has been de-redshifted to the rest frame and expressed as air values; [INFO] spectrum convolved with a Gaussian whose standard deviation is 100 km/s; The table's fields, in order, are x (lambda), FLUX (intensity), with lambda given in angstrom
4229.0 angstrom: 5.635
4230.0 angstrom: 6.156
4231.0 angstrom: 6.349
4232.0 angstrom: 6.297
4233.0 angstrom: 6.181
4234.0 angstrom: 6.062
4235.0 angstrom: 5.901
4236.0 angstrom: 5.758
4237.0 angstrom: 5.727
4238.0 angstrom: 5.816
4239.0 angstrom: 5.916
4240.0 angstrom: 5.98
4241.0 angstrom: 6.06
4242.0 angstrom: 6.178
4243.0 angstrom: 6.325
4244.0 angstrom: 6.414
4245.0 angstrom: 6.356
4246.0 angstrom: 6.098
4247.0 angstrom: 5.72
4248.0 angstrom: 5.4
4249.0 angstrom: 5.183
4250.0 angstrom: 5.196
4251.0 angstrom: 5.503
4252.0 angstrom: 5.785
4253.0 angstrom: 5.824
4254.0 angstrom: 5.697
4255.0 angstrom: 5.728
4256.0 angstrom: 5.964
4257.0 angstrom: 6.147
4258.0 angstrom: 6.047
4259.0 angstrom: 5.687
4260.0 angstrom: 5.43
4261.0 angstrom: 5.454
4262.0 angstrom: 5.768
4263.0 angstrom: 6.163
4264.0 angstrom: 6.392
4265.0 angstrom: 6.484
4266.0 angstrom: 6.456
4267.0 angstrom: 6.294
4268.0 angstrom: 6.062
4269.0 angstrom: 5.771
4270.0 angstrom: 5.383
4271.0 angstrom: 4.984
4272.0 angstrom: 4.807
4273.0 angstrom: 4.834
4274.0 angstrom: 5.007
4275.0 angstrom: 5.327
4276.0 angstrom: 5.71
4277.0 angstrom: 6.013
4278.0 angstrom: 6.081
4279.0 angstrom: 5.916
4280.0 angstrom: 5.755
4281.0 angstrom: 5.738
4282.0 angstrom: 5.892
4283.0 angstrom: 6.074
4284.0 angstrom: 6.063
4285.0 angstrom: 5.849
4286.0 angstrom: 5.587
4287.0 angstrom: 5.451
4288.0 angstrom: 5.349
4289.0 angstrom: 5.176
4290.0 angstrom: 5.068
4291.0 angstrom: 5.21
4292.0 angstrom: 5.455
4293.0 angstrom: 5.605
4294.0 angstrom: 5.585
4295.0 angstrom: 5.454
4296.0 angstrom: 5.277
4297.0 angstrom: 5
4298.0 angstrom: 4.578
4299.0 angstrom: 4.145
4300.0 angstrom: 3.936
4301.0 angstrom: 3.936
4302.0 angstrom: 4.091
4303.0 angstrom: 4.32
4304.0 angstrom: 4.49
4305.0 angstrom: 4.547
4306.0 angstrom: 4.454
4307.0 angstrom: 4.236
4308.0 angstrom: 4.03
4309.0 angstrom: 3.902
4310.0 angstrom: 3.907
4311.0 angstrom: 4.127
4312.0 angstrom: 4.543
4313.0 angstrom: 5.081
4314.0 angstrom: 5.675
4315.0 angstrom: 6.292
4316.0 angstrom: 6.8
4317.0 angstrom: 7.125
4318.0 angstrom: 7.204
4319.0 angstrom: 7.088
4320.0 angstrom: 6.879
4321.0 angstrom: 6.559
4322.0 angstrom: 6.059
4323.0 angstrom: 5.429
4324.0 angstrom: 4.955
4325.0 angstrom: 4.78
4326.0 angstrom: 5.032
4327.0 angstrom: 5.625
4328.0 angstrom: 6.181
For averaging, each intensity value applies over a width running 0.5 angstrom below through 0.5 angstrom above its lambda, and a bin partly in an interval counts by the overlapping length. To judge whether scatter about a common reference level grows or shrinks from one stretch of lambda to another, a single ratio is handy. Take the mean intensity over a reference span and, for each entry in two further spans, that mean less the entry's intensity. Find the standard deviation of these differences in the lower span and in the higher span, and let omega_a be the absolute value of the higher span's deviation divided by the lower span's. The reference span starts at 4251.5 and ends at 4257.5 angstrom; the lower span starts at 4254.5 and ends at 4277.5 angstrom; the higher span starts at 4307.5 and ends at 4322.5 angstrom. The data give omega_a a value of 2.5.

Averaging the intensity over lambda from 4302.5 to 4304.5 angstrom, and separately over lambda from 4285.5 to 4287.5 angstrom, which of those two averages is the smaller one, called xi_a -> 4.4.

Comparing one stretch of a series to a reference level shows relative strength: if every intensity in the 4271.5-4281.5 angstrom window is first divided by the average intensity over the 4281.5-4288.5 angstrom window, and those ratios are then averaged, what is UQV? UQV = 0.96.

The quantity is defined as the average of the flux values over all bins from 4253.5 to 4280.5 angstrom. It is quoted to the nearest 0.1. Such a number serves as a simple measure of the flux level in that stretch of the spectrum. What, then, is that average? 5.8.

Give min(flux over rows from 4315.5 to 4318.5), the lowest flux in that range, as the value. 6.8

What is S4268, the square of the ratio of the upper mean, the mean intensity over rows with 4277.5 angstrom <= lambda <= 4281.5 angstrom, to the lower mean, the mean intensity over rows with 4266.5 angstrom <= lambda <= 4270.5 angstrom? 1.00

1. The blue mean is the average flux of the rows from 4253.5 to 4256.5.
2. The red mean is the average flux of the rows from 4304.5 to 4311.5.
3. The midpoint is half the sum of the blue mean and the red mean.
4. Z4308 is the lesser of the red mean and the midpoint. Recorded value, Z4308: 4.2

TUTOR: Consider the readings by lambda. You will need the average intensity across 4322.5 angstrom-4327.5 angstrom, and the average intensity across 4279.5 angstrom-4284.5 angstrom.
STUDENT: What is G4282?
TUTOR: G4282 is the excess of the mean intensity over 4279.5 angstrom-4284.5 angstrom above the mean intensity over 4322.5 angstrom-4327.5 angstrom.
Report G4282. 0.74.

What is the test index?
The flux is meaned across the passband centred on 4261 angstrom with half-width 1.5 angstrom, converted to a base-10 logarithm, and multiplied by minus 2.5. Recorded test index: -1.86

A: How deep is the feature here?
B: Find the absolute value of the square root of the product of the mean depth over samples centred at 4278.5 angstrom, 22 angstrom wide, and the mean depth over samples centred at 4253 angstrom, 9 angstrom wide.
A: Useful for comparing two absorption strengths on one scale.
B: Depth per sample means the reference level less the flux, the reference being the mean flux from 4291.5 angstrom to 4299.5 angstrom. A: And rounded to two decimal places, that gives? 0.49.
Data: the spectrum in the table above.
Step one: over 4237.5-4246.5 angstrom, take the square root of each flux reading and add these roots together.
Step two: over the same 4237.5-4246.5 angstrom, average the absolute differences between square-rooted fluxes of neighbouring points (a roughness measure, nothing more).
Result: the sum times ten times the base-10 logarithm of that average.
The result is -365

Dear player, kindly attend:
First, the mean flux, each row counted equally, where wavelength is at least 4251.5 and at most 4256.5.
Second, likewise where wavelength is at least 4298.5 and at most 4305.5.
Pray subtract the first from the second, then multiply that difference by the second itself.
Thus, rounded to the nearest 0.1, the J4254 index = -6.7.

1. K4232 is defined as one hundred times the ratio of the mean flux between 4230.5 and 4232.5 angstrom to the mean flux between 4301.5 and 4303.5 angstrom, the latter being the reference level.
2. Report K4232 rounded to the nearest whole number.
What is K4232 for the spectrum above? 150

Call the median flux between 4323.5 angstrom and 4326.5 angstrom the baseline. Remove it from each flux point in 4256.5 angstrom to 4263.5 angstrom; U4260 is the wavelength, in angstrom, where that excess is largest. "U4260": 4263.0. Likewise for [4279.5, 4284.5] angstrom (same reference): 4283.0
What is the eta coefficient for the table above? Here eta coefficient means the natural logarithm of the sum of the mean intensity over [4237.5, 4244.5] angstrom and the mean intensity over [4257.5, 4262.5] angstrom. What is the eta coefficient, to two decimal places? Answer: 2.47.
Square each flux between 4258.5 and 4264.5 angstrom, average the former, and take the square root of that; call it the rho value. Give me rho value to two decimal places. 5.83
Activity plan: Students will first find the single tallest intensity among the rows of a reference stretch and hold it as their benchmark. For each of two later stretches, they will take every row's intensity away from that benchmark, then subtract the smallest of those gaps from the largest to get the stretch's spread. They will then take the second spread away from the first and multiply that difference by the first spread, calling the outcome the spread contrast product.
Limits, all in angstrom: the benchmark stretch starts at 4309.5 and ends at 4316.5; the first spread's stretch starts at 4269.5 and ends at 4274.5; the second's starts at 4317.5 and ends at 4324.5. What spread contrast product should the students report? -1.0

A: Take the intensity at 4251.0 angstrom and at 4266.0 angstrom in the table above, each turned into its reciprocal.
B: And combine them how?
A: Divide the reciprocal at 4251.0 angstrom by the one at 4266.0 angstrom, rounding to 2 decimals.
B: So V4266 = 1.17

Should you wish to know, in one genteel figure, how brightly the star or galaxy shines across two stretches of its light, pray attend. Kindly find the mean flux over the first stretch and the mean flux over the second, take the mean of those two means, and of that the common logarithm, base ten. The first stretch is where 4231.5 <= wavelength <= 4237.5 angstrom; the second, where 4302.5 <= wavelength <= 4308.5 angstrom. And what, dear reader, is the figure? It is 0.71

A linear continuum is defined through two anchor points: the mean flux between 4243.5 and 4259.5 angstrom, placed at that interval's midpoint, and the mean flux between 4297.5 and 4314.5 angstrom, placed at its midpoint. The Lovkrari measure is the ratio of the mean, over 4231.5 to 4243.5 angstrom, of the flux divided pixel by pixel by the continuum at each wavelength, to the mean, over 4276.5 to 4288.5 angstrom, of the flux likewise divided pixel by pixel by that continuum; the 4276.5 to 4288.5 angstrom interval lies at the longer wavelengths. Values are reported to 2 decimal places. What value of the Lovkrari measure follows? 0.84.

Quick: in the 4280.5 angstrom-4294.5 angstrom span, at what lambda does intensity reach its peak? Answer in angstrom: 4283.0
